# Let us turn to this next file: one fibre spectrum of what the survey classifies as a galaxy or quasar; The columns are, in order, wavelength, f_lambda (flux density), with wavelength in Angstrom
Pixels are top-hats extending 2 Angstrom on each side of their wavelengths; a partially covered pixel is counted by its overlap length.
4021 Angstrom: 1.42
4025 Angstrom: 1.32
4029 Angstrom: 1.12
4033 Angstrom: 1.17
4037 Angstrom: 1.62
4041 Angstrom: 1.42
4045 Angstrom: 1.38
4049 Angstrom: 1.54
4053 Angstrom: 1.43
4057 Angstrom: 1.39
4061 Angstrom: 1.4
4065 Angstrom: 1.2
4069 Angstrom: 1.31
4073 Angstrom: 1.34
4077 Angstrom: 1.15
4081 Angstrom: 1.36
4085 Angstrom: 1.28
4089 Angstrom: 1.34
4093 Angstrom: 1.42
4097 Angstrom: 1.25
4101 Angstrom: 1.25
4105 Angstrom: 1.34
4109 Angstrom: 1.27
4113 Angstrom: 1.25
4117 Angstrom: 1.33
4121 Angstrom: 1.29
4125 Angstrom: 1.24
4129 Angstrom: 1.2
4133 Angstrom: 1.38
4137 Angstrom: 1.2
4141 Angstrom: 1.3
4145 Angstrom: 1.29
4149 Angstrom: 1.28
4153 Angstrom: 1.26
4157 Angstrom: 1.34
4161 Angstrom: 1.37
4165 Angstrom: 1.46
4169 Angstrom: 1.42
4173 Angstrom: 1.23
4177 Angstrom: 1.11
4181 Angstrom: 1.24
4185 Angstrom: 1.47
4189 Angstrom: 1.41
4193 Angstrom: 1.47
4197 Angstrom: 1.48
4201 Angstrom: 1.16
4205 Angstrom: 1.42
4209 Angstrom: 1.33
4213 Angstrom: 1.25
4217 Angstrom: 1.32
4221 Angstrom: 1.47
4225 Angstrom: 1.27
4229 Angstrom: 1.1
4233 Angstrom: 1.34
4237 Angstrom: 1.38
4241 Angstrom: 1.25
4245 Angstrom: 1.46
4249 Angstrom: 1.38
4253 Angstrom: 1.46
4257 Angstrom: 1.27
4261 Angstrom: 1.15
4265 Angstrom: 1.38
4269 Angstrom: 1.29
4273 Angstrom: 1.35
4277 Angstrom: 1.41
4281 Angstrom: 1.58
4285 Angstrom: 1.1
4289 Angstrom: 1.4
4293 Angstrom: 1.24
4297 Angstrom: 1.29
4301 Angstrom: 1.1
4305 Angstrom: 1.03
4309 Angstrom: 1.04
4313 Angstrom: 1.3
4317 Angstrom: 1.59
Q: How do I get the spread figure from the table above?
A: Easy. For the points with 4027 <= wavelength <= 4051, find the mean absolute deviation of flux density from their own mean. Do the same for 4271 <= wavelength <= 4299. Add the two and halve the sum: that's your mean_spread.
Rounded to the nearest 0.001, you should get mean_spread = 0.132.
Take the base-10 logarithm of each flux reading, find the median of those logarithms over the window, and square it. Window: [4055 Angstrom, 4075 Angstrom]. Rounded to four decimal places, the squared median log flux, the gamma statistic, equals 0.0162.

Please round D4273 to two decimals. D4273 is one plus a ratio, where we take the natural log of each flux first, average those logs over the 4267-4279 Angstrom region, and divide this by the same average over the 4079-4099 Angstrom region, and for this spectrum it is 2.05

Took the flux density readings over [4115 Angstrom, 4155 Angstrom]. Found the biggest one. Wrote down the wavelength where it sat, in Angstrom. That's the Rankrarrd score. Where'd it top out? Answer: 4133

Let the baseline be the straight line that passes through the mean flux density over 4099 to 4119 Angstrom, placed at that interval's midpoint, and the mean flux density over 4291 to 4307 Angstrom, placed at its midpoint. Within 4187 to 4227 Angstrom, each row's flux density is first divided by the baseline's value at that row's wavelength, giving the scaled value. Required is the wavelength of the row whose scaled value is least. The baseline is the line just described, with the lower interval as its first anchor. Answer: 4201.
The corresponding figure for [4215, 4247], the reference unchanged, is 4229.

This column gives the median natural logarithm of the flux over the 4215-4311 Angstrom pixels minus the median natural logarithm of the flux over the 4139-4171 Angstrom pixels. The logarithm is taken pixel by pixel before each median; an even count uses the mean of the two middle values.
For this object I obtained -0.01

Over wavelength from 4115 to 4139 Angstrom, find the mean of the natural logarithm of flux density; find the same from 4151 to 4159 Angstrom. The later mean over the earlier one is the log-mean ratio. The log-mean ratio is 1.1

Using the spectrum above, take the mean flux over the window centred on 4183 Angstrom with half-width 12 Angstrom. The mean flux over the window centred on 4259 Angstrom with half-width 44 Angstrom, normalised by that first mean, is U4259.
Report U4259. 1.00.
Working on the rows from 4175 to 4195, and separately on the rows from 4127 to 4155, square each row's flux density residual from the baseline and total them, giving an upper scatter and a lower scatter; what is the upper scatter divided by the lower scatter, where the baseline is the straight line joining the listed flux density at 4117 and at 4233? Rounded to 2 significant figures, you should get 2.1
